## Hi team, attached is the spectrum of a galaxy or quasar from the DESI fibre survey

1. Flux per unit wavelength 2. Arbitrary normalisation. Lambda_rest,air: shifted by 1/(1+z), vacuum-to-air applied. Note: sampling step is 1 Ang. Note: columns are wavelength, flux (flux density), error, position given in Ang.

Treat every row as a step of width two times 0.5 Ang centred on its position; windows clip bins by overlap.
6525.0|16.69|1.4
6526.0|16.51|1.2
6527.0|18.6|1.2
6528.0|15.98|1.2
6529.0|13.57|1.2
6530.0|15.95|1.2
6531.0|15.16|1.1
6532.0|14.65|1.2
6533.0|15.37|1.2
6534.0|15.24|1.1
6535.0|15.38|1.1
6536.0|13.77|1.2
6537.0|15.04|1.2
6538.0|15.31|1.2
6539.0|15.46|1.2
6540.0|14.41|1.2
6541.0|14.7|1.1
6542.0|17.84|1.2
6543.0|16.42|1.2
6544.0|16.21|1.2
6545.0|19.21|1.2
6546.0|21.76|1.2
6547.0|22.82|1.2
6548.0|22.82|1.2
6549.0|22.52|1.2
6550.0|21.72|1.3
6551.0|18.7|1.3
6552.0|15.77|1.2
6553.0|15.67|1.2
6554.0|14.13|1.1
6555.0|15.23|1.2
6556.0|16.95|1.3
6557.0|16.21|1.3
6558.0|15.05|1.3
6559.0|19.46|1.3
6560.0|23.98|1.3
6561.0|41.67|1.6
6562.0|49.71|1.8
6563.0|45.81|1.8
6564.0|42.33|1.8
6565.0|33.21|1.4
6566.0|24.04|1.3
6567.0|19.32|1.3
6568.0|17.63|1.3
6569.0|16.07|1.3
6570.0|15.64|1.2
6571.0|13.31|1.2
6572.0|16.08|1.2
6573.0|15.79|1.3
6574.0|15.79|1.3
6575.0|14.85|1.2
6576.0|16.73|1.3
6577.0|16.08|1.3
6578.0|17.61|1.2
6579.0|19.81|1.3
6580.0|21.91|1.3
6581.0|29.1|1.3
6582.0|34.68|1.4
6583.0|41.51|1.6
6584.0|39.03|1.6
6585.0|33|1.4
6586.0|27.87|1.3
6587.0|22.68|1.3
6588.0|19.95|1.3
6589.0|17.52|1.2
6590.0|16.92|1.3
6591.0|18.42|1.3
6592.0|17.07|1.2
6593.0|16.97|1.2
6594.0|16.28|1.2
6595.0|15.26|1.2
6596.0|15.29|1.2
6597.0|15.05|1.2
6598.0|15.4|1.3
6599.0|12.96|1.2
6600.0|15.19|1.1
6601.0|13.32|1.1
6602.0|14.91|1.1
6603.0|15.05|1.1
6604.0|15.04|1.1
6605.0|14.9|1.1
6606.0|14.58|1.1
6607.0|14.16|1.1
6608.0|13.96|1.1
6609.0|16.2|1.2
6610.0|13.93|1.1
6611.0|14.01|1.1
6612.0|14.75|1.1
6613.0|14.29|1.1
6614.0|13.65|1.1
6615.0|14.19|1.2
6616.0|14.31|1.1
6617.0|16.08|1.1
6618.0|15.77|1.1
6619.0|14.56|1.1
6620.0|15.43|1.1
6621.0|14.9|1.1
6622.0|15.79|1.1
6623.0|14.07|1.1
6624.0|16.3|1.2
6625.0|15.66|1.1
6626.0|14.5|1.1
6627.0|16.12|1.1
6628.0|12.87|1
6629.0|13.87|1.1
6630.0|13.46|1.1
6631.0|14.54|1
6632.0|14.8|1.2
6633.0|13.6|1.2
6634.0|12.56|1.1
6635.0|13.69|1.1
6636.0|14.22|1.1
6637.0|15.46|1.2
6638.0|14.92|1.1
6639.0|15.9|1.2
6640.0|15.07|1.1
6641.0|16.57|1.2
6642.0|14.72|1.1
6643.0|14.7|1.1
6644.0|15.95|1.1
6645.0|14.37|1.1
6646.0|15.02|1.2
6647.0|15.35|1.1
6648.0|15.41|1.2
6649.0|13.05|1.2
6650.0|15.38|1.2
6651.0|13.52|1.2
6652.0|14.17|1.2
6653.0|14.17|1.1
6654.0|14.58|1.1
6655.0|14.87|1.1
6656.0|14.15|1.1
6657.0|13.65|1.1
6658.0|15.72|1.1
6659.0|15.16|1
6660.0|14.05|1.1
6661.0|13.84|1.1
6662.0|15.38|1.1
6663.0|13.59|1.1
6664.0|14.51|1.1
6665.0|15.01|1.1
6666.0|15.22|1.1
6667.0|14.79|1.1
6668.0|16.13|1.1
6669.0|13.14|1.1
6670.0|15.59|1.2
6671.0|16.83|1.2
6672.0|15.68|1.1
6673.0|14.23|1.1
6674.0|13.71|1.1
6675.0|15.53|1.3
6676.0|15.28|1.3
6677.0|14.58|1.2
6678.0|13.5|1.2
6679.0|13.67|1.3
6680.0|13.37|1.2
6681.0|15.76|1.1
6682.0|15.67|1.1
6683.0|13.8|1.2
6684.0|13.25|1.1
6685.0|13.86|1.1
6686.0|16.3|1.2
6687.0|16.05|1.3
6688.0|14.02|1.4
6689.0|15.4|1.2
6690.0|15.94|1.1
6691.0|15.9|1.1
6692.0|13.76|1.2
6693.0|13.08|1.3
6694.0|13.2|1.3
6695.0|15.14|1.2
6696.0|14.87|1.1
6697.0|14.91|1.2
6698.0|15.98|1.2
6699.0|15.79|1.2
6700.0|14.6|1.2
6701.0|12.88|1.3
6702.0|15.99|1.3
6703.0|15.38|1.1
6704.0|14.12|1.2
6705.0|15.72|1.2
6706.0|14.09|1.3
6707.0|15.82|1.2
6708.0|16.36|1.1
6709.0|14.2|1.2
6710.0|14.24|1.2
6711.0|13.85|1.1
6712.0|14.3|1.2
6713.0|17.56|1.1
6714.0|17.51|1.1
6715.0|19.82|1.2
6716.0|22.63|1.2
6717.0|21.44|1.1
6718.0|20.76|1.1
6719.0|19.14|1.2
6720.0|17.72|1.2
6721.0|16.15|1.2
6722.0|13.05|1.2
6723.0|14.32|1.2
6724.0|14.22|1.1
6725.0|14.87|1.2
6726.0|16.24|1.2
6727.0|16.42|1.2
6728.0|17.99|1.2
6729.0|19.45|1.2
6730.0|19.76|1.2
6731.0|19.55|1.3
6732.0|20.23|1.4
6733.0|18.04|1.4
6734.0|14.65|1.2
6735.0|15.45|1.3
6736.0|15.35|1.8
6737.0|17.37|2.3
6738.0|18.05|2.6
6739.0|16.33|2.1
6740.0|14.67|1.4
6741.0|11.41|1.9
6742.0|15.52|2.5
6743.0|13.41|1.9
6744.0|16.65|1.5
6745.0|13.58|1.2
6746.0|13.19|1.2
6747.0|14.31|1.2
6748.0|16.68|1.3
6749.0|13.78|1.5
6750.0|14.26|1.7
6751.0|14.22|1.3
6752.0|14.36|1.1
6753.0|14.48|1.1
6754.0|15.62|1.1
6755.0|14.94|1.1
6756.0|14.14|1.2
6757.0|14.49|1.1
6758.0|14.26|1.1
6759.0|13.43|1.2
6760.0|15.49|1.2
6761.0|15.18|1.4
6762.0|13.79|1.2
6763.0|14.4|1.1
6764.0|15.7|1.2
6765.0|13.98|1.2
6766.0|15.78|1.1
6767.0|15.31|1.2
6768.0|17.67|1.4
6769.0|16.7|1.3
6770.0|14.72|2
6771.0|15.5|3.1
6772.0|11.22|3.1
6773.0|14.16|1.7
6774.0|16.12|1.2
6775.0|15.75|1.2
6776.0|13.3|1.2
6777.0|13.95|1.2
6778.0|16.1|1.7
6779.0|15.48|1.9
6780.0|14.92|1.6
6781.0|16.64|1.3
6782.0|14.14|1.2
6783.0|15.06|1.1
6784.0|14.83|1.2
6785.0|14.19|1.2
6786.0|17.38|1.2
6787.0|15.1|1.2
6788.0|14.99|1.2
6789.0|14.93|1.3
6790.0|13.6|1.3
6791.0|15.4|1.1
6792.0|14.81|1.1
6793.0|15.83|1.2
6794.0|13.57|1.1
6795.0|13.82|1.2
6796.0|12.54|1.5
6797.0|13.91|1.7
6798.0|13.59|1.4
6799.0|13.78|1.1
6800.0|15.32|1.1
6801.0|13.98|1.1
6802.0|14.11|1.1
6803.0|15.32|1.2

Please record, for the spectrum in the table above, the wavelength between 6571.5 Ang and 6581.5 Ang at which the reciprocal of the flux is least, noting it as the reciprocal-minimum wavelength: 6581.0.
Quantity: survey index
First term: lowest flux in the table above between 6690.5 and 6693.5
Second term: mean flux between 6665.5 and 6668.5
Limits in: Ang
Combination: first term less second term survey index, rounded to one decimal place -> -2.3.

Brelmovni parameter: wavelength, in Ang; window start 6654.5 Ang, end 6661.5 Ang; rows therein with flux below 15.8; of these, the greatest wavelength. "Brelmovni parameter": 6661.0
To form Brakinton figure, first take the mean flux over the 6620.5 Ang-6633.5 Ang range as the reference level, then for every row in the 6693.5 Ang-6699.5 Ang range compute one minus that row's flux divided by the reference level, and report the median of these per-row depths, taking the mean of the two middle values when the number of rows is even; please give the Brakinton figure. -0.03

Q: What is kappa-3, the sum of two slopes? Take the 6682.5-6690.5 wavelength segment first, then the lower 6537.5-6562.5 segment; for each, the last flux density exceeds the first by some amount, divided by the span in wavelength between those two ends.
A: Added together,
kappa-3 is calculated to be 1.7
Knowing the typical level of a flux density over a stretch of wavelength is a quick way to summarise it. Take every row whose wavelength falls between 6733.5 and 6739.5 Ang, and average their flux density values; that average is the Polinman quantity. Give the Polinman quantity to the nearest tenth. 16.2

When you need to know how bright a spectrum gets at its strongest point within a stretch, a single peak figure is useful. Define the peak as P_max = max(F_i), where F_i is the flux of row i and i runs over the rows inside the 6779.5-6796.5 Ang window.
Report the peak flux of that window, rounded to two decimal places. 17.38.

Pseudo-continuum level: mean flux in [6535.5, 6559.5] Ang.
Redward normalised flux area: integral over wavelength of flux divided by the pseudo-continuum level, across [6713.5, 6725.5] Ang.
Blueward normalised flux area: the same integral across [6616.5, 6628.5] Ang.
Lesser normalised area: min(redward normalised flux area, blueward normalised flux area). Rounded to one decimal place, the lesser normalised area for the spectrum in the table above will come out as 10.5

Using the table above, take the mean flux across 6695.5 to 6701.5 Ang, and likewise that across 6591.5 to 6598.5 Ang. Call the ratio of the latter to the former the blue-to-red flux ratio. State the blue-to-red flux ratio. 1.07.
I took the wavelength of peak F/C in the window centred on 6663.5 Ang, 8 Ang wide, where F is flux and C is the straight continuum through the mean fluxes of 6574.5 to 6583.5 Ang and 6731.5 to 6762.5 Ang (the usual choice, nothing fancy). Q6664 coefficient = 6666.0 Ang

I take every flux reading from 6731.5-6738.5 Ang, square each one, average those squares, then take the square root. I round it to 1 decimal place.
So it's 17.1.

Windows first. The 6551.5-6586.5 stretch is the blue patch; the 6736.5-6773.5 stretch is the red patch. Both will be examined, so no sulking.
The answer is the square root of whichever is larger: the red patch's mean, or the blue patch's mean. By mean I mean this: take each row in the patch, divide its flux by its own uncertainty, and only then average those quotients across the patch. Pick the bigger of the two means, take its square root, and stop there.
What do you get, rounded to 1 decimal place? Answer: 4.1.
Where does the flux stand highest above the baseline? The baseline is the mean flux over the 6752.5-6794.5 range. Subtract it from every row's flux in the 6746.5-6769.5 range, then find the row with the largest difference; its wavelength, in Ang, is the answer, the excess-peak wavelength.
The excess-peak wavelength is 6768.0 Ang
